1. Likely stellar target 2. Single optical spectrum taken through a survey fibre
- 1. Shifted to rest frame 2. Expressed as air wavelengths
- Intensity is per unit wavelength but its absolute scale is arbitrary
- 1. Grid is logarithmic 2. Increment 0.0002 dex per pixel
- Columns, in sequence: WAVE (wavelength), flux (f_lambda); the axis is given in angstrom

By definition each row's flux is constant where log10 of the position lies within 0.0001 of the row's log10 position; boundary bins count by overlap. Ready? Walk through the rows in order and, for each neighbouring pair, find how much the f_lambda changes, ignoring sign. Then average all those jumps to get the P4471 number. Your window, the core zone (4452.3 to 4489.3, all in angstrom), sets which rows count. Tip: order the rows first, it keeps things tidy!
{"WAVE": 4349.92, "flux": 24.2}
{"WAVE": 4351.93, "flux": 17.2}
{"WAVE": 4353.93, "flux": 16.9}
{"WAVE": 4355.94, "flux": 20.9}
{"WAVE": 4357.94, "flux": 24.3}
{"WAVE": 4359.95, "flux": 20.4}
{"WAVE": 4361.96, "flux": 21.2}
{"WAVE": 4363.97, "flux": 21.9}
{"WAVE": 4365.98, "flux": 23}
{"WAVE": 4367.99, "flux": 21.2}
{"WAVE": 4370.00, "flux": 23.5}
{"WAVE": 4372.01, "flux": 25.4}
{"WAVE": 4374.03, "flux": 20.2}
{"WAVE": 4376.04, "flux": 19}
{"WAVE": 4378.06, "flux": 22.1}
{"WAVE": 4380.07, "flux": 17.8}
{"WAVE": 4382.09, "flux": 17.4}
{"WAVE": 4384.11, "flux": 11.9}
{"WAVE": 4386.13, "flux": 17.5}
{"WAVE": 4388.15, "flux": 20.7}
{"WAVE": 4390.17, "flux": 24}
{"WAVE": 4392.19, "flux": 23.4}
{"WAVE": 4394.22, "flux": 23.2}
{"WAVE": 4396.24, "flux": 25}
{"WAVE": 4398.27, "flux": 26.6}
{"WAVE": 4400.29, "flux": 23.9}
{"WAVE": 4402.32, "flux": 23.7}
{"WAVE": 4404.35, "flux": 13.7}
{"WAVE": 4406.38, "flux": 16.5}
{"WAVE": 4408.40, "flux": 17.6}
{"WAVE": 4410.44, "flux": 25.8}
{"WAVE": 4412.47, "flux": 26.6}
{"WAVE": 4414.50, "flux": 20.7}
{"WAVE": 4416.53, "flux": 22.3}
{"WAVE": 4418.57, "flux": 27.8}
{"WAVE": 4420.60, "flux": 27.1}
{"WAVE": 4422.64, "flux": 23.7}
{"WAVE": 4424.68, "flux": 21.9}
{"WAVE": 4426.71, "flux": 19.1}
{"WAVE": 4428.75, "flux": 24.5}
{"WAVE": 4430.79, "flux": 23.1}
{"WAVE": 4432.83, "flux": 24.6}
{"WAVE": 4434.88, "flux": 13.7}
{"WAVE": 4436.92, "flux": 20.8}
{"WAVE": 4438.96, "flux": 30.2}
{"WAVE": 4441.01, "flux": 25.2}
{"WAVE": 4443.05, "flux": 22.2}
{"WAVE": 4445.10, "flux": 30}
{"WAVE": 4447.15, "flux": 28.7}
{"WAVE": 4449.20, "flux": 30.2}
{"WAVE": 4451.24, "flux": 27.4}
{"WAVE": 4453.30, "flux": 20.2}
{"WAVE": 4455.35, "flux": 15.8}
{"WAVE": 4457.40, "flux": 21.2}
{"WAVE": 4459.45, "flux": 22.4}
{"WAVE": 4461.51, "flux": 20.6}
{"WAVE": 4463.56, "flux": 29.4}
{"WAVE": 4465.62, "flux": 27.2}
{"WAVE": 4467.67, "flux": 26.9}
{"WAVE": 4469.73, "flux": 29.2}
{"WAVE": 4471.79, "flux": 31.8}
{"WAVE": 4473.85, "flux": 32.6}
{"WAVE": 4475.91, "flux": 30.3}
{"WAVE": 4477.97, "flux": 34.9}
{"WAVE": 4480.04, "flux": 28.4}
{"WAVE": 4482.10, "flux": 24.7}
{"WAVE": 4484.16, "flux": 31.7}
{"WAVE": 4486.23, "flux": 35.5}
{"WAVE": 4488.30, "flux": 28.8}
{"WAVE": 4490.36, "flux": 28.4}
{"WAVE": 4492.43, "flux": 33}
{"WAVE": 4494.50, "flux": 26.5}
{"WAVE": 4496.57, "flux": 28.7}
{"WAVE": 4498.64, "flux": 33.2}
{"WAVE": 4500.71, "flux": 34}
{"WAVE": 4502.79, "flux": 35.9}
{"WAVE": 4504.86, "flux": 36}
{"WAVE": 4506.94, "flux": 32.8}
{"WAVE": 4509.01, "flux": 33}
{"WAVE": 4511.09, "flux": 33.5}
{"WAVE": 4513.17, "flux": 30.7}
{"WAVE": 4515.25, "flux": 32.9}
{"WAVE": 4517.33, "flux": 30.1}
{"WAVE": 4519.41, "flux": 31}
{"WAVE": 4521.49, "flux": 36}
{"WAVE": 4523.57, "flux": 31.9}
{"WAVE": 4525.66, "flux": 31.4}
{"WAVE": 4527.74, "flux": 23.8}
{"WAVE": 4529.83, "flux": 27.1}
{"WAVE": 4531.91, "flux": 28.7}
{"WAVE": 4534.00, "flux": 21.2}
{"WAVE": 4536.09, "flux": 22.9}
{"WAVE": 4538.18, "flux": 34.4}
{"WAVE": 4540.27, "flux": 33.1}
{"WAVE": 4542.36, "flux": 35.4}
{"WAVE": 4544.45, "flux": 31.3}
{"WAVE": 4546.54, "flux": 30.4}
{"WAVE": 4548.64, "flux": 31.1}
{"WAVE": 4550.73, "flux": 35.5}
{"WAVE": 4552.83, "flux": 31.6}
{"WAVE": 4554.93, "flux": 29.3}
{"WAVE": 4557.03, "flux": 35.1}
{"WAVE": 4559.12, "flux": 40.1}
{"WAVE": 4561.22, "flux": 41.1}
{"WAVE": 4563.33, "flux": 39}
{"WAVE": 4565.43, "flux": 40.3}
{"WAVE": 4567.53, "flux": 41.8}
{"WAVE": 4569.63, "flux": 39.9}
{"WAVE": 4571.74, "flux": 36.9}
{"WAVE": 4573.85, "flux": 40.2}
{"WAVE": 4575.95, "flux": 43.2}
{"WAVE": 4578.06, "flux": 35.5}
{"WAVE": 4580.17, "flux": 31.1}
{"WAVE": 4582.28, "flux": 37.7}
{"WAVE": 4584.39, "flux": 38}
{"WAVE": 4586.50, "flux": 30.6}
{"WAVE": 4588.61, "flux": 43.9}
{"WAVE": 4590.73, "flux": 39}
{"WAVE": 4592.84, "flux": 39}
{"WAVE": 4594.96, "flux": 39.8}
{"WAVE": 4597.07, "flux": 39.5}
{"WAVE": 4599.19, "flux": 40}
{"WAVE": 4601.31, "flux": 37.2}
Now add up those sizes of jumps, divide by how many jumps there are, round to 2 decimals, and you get 3.79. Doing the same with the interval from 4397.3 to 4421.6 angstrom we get 3.59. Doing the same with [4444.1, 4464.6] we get 3.82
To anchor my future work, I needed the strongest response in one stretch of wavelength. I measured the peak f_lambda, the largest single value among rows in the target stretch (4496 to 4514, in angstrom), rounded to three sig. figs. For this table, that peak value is 36.0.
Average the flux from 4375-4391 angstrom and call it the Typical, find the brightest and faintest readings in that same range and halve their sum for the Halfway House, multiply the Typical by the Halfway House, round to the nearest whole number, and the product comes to 337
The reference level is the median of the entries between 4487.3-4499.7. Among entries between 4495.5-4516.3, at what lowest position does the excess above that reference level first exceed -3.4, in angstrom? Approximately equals 4496.57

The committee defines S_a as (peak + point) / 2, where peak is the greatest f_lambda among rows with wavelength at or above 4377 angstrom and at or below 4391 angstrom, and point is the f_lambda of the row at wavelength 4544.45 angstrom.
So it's 28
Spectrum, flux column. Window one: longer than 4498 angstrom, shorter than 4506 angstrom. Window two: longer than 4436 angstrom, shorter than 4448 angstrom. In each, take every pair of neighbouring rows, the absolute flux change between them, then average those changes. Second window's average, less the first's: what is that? 4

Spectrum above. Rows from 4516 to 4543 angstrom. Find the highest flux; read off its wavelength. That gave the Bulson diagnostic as 4521.49 angstrom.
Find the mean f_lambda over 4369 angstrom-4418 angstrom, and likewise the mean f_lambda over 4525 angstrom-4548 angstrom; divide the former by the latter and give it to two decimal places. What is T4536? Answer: 0.73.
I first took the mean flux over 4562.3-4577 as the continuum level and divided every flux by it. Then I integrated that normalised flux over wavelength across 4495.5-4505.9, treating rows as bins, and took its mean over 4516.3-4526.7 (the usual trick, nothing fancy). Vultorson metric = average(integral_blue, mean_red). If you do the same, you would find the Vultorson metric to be 4.7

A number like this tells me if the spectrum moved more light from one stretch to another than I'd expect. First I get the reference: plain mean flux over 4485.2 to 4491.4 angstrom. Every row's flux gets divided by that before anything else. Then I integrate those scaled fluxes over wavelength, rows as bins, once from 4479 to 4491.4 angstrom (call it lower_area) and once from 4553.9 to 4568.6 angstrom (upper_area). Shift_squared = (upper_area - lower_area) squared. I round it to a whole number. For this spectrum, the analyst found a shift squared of 39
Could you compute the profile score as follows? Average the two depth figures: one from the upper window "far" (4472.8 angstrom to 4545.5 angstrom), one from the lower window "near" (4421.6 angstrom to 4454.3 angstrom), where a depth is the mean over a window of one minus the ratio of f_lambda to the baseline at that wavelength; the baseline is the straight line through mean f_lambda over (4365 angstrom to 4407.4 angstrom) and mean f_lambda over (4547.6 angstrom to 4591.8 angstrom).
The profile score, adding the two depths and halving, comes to 0.040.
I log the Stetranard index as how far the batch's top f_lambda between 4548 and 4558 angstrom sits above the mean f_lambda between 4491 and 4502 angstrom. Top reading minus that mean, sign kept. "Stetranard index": 4.4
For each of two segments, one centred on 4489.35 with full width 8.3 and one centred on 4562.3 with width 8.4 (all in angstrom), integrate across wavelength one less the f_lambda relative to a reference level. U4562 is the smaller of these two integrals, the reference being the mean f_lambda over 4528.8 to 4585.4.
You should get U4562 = -1.4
